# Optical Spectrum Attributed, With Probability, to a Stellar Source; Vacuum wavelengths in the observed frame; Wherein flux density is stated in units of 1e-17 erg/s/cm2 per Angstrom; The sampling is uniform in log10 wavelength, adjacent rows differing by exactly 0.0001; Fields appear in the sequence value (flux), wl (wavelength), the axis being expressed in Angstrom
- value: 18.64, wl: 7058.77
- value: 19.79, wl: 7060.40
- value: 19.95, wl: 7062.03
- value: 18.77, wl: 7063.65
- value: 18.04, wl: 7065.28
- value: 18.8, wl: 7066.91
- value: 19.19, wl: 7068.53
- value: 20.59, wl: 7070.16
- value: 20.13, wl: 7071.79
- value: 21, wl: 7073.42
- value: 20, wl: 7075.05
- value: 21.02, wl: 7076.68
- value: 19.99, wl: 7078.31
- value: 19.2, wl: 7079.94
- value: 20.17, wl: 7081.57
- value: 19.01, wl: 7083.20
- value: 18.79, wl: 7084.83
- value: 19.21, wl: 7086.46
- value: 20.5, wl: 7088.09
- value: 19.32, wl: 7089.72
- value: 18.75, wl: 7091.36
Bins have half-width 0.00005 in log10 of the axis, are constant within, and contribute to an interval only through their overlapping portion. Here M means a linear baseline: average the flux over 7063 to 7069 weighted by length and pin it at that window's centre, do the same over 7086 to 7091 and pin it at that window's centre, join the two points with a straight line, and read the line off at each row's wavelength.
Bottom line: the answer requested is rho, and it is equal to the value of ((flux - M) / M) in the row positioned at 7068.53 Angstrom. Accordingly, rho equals 0.022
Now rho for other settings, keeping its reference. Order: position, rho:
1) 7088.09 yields 0.046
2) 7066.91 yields 0.005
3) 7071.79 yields 0.064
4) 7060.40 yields 0.073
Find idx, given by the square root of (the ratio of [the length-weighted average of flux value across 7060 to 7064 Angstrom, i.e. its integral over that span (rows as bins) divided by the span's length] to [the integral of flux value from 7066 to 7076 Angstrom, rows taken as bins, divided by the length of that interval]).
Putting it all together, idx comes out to 0.99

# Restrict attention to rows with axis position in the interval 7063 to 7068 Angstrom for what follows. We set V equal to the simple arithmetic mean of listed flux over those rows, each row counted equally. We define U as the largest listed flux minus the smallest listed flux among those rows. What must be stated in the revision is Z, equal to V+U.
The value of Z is 19.3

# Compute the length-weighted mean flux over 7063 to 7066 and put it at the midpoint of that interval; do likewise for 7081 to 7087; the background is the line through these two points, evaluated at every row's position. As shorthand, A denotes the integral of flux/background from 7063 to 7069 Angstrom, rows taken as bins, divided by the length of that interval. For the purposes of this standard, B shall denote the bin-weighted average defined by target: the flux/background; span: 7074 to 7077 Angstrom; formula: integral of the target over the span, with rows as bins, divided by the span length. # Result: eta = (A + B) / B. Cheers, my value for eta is 1.93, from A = 1.012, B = 1.08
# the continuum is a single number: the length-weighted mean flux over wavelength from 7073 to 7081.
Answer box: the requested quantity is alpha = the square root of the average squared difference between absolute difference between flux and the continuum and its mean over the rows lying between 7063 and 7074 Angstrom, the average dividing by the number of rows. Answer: 0.65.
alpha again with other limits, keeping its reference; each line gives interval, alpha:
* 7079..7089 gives 0.49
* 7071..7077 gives 0.34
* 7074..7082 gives 0.38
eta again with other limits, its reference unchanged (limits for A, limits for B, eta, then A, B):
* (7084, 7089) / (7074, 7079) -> 1.94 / 1.007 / 1.08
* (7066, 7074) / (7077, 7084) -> 2.04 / 1.067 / 1.03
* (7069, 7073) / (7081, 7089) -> 2.07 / 1.087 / 1.01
